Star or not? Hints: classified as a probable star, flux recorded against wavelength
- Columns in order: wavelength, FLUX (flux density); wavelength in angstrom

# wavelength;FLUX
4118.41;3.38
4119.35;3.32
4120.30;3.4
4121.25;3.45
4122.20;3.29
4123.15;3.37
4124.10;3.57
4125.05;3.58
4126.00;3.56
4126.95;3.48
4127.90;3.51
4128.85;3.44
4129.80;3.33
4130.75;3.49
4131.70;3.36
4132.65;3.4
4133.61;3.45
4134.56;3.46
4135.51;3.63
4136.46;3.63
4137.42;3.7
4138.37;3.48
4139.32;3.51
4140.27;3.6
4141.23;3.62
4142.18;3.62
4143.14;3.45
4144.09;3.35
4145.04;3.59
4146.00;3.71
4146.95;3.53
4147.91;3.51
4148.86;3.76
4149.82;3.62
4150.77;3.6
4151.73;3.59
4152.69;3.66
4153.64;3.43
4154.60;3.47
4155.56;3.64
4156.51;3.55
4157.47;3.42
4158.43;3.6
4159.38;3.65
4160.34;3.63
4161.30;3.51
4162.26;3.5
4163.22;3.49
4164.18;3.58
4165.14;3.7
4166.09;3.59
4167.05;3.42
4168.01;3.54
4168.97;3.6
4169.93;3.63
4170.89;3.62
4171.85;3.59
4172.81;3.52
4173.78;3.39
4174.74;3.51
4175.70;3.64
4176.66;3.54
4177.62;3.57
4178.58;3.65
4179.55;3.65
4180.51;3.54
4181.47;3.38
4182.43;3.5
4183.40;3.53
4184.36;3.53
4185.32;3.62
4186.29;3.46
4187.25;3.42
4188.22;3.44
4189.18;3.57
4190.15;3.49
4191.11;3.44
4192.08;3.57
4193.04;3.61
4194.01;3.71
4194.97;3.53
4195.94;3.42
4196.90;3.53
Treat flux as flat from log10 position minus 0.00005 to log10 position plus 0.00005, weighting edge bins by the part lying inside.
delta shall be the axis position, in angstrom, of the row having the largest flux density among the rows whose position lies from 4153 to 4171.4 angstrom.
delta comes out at 4165.14 angstrom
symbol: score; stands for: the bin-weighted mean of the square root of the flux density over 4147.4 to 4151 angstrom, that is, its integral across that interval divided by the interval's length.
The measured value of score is 1.90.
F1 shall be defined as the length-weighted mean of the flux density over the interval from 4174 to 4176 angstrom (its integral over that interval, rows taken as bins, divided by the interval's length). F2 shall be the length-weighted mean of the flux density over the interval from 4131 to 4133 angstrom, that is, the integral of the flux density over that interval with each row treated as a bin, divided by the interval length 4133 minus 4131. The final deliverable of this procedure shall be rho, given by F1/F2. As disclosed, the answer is 1.05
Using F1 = 3.55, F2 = 3.40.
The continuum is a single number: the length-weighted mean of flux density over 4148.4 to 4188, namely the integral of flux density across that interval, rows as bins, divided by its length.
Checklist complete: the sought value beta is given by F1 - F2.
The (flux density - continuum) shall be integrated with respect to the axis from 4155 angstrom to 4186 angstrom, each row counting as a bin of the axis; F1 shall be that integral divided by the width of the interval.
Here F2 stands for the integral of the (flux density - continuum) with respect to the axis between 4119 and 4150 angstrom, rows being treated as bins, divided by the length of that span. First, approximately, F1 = 0.001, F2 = -0.048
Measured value 0.05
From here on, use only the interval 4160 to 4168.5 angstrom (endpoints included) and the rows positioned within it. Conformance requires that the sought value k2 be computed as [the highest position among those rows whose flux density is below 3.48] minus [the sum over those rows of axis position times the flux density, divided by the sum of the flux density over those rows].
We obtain 2.9 angstrom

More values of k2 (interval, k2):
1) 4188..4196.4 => 3.8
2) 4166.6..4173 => -2.9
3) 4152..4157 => 0.0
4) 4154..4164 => -1.4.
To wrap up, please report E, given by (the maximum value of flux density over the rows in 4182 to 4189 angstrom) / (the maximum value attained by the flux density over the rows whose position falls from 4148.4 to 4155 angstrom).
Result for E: 0.96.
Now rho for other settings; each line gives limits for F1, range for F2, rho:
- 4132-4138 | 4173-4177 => 1.01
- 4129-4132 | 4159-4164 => 0.96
